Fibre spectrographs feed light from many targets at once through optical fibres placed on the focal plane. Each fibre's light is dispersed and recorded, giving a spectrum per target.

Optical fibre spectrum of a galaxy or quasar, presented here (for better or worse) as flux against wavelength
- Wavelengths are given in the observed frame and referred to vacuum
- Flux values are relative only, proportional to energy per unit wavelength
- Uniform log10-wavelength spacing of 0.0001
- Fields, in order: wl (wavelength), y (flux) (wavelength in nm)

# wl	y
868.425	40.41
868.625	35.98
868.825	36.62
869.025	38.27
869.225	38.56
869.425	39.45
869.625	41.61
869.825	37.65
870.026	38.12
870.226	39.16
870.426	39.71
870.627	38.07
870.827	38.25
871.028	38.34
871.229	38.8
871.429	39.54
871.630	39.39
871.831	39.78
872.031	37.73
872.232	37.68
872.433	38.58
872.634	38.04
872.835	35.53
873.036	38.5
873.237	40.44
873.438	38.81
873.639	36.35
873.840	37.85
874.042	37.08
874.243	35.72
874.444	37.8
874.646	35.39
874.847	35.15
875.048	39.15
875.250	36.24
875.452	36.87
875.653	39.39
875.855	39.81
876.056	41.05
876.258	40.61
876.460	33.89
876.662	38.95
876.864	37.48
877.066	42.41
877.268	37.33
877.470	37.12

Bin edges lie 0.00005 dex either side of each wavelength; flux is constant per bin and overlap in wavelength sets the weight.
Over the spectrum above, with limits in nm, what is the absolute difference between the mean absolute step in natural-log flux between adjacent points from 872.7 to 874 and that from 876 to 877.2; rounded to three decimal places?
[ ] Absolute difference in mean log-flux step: 0.043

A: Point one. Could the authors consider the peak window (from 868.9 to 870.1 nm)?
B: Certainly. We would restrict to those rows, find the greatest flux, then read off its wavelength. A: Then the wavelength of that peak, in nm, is 869.625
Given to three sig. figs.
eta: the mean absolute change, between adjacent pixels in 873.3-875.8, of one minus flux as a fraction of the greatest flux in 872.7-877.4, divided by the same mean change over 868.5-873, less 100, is -98.1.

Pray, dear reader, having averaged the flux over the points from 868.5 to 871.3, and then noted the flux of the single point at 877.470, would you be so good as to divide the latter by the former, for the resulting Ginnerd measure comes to 0.96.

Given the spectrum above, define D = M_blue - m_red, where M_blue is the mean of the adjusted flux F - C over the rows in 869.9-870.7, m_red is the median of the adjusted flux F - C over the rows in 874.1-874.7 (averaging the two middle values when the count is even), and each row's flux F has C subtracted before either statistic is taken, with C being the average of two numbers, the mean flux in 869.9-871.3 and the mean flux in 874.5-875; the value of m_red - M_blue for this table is -3.0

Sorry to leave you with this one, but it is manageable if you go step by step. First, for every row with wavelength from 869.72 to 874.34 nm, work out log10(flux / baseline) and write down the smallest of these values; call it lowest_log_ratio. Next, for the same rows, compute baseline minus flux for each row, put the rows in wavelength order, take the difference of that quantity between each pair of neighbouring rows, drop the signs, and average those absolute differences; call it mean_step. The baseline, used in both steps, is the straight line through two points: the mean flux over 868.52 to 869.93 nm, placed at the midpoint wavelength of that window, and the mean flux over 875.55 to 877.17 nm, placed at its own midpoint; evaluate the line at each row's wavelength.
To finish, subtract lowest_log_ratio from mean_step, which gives 1.1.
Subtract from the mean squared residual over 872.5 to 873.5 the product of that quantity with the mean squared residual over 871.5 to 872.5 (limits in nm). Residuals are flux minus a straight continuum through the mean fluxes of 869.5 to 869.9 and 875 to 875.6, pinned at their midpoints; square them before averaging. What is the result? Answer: 1.0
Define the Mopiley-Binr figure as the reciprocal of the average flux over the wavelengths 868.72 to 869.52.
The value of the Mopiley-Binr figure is 0.0262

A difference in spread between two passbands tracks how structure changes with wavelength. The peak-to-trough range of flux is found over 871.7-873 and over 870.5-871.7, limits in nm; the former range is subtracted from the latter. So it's -2.8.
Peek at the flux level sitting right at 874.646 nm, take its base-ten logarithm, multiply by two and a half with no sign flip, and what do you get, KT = 3.87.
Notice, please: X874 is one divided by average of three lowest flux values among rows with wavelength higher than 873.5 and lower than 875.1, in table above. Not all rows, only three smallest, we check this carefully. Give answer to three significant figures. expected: 0.0282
